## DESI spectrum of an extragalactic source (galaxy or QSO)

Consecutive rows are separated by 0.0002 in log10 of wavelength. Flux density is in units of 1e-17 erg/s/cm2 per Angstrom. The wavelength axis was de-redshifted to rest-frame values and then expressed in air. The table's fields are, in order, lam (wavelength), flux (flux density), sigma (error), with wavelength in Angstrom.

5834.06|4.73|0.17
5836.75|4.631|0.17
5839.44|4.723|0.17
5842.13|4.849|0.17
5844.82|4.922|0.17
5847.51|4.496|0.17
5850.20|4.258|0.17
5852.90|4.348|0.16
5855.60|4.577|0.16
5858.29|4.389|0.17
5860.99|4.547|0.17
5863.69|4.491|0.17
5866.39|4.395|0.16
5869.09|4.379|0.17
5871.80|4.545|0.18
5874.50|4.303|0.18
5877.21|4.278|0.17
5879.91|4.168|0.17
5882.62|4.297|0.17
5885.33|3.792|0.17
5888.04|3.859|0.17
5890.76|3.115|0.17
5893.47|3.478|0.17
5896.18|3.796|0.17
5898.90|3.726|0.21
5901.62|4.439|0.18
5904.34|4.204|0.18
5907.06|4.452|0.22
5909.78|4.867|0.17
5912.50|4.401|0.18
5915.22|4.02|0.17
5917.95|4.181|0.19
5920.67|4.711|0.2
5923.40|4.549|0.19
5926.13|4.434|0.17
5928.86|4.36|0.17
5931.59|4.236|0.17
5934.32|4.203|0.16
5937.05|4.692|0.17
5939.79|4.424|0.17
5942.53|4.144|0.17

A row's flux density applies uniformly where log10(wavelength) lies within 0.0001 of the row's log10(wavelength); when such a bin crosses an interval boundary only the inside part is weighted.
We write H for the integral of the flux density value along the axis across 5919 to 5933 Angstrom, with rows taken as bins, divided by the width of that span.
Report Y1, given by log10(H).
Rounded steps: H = 4.45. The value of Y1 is 0.649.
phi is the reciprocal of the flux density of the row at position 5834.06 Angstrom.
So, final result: 0.211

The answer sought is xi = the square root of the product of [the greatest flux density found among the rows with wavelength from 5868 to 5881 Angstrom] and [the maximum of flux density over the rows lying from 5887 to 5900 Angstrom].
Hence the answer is 4.19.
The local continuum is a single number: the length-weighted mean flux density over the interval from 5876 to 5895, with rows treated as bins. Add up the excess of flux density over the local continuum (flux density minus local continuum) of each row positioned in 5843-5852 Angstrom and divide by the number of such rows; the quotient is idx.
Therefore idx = 0.7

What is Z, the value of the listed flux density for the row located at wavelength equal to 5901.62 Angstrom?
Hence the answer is 4.439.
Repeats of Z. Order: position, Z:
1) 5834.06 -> 4.73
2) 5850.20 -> 4.258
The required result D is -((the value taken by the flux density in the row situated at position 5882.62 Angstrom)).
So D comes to -4.3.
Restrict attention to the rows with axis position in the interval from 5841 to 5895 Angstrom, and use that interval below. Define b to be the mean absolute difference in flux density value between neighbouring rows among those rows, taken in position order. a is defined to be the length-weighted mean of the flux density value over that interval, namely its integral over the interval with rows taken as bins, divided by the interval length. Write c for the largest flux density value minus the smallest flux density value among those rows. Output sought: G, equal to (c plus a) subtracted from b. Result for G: -5.9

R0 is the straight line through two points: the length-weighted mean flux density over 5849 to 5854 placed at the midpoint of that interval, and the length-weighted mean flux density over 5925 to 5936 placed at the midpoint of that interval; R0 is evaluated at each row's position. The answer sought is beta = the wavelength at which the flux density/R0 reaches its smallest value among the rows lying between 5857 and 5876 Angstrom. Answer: 5874.50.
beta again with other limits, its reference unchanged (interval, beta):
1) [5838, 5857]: 5850.20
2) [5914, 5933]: 5915.22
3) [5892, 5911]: 5893.47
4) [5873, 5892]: 5890.76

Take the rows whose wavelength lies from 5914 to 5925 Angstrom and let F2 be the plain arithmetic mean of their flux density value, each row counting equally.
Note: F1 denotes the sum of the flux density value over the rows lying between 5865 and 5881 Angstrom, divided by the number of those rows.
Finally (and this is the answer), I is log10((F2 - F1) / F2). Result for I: -2.3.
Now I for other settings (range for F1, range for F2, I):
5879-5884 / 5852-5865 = -1.3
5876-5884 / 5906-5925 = -1.3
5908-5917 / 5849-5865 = -2.9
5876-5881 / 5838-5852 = -1.0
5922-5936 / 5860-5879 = -1.8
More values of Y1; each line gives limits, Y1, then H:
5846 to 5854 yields 0.641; 4.38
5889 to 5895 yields 0.525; 3.35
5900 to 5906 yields 0.633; 4.30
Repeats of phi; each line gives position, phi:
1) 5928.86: 0.229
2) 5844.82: 0.203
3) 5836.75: 0.216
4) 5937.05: 0.213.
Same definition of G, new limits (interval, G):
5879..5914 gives -5.4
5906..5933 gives -5.0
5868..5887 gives -4.8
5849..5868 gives -4.6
